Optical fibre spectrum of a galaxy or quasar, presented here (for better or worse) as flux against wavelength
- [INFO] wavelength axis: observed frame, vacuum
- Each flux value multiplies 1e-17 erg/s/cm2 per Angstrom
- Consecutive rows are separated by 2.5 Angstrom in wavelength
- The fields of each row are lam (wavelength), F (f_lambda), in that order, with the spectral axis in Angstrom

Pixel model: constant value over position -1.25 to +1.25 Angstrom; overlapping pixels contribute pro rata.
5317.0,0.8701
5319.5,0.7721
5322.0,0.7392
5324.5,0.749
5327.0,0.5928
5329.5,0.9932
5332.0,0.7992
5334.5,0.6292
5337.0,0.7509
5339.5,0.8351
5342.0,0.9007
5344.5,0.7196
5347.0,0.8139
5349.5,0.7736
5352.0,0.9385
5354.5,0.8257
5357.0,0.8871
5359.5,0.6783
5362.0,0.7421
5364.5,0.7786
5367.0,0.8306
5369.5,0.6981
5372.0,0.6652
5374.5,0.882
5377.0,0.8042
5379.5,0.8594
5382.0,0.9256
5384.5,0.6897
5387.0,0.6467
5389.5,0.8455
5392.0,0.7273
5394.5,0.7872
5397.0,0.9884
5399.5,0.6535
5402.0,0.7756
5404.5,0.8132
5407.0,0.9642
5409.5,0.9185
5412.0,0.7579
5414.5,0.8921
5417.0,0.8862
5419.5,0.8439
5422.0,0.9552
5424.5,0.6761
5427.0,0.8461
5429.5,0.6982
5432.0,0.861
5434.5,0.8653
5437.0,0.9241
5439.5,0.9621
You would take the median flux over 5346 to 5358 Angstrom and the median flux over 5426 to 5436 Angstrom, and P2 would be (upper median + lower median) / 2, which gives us 0.84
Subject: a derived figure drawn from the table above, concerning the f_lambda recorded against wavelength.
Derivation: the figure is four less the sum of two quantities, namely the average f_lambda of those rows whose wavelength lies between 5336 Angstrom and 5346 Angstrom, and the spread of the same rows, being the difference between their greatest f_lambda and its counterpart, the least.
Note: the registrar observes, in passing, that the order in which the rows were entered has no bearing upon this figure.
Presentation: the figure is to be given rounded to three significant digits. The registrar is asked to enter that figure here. 3.02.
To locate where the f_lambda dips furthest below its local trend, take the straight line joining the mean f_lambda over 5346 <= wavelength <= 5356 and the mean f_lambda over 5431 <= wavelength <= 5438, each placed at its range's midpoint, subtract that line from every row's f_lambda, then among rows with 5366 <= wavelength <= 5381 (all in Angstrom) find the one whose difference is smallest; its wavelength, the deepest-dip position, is 5372.0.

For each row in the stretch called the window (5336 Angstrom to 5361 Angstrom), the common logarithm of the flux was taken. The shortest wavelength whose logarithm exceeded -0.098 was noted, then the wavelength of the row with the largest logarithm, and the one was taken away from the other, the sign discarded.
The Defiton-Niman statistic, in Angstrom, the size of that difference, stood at 12.5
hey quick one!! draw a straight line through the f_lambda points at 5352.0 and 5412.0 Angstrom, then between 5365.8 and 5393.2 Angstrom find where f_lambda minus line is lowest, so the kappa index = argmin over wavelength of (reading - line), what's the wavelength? 5372.0 Angstrom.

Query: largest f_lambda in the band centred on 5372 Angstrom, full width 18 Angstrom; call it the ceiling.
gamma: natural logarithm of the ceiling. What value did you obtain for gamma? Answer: -0.13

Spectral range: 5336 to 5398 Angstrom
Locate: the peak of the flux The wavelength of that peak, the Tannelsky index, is 5397.0 Angstrom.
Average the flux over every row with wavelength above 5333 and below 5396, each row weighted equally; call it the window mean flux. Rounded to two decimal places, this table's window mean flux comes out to 0.79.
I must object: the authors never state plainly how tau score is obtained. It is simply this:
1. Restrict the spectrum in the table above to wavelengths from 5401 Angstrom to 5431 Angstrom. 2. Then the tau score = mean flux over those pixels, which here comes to 0.84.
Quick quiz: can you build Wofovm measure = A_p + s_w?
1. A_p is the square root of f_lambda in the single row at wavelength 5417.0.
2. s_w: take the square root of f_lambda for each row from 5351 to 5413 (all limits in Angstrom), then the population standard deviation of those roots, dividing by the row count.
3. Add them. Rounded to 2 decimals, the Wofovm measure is 1.00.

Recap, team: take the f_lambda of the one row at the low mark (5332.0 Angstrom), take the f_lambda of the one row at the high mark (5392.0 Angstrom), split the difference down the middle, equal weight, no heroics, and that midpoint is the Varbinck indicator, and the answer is 0.76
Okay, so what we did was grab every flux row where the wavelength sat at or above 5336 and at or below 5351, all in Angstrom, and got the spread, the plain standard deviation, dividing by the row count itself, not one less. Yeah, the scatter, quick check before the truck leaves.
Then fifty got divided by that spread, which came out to 843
